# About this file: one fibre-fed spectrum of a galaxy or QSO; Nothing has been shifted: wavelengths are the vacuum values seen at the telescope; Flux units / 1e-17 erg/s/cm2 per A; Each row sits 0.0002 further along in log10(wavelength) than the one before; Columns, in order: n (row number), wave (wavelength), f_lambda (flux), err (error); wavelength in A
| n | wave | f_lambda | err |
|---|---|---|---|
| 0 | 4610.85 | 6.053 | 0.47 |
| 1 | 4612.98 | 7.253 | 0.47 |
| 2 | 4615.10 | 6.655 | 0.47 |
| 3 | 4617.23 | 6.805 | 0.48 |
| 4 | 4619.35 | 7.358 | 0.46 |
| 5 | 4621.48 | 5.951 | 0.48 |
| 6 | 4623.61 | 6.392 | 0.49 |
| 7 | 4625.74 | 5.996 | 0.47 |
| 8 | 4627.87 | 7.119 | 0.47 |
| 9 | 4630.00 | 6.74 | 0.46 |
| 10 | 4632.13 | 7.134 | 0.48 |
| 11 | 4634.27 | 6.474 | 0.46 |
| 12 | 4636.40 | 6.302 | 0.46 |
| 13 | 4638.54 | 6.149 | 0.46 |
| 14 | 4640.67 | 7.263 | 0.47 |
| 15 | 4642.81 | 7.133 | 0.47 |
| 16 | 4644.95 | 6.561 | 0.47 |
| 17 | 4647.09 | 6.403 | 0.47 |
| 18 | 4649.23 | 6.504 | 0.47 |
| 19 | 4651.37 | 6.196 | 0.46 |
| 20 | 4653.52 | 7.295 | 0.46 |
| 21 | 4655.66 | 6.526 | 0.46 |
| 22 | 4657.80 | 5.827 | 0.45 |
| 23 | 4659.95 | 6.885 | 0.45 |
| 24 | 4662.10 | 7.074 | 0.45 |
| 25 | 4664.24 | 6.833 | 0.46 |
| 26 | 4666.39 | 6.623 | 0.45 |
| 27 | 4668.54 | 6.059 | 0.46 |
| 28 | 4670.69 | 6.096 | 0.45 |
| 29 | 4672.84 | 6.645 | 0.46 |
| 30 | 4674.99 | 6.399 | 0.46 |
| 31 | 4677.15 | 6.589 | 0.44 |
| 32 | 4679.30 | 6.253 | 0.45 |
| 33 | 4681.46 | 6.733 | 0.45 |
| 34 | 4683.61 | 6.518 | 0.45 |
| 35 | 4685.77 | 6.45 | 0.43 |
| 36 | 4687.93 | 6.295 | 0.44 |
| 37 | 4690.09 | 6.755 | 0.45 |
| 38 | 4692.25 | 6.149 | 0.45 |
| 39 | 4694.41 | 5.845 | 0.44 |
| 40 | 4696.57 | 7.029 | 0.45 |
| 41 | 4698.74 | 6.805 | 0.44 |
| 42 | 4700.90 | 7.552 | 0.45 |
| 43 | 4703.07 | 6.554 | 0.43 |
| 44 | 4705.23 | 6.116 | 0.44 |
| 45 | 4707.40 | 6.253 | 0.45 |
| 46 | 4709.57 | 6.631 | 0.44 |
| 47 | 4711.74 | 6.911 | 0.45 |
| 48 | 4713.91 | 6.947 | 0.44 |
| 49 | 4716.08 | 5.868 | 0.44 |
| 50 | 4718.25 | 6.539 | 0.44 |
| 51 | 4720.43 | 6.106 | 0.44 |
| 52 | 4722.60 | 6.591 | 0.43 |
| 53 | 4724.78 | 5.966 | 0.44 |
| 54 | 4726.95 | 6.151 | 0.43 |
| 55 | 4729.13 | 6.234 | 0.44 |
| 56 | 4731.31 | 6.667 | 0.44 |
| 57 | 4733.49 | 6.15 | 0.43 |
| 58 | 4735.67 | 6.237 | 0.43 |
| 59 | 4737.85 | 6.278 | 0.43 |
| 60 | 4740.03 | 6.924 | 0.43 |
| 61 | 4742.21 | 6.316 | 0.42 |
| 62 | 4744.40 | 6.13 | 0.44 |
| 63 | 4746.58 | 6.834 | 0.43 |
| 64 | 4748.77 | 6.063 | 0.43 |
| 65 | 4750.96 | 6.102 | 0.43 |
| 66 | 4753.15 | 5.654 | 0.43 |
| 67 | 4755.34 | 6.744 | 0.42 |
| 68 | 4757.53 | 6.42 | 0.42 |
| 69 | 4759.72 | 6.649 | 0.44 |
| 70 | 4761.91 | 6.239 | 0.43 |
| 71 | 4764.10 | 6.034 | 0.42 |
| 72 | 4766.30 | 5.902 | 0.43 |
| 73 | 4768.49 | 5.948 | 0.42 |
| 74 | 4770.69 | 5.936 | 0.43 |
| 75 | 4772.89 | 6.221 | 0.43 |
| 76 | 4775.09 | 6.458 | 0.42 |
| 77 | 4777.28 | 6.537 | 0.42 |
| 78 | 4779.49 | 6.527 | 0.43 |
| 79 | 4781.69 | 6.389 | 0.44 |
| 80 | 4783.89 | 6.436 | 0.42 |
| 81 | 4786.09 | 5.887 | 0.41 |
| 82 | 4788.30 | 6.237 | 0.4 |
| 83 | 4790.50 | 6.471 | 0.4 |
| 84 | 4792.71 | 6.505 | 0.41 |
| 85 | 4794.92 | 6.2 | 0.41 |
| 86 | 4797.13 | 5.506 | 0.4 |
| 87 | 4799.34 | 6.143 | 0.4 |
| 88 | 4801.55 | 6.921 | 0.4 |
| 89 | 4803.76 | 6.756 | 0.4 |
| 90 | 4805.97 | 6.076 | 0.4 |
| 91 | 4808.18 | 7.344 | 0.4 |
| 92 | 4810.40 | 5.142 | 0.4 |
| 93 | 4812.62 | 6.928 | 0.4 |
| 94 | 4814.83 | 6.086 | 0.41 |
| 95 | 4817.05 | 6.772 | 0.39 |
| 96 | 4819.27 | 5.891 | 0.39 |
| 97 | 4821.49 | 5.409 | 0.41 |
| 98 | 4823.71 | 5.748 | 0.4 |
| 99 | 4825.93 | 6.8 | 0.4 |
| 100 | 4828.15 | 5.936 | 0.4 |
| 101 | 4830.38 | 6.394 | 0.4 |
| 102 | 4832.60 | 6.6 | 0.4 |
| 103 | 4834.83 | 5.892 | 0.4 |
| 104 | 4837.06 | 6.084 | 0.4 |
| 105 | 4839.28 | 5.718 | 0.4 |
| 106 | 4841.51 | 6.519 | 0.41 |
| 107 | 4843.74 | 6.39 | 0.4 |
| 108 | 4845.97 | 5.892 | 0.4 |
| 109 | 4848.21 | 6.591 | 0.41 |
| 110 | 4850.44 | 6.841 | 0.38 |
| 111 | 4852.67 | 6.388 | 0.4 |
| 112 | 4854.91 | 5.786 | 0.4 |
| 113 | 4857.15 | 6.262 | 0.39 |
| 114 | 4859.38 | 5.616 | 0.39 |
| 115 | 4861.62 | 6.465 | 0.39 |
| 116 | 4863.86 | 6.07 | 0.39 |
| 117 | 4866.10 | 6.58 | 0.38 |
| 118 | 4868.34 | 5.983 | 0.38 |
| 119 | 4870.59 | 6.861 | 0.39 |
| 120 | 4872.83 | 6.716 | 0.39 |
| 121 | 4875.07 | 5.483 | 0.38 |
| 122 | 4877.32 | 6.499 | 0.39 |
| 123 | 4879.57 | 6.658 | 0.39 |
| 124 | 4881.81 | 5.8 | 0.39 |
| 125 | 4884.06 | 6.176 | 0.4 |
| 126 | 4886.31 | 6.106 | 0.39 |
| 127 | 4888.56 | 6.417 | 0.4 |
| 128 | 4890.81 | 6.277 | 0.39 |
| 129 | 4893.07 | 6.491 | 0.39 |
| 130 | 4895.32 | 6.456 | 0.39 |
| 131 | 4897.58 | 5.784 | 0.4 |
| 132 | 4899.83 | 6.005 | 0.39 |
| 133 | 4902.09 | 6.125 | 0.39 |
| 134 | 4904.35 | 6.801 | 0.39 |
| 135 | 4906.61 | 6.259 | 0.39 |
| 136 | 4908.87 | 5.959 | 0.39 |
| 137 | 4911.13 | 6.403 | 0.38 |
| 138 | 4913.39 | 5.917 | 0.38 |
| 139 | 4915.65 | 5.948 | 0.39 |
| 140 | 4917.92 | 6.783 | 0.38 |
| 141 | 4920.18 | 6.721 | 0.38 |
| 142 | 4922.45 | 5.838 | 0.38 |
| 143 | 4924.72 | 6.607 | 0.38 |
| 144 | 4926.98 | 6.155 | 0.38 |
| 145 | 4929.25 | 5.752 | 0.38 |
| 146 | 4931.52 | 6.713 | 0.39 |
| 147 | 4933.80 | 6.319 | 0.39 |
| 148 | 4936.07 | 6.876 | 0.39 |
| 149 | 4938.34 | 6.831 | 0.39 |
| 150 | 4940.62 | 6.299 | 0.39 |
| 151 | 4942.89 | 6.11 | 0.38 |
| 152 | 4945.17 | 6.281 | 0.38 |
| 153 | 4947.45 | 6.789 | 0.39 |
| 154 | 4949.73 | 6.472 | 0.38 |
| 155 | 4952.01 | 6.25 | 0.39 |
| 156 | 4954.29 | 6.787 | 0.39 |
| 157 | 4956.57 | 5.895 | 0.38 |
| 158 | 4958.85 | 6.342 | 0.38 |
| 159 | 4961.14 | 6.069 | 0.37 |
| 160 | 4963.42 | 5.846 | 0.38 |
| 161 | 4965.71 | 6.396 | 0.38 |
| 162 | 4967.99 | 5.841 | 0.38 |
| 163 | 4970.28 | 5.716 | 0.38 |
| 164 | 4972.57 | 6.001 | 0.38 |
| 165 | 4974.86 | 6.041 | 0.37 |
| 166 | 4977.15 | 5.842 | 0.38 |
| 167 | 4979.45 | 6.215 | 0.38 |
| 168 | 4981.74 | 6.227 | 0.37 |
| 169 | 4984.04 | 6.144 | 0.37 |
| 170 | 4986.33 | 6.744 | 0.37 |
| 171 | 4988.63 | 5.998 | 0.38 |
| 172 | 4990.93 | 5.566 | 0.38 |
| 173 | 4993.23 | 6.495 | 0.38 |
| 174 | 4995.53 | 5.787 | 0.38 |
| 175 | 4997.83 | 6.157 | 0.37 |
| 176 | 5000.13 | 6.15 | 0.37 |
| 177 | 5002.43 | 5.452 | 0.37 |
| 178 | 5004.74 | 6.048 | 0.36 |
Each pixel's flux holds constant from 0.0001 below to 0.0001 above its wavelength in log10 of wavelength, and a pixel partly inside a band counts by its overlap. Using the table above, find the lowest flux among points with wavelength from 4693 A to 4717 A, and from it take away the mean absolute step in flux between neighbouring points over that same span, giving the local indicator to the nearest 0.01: 5.29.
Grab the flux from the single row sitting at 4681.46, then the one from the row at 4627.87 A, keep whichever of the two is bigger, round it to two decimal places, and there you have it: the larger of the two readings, 7.12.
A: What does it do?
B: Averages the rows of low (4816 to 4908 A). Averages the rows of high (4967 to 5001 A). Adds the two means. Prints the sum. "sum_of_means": 12.3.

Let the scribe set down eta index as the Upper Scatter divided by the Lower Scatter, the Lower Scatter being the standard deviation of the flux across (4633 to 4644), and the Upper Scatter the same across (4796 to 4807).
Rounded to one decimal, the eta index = 1.1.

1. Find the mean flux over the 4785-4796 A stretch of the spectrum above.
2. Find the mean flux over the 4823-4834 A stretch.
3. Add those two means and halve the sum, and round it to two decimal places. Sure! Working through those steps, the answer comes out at 6.28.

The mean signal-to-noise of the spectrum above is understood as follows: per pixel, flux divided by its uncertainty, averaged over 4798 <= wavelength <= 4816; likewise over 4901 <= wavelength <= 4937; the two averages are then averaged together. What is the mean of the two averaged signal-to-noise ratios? 16.2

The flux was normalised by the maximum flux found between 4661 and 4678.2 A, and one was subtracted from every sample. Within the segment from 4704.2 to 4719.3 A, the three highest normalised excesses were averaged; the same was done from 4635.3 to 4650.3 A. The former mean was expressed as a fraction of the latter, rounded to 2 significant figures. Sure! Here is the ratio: 2.8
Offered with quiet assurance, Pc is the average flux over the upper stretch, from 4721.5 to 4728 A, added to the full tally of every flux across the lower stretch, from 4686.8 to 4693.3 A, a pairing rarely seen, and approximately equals 25.4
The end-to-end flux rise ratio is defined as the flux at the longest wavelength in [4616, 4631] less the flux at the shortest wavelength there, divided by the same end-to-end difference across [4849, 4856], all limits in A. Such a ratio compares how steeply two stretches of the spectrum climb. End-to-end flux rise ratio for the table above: 0.1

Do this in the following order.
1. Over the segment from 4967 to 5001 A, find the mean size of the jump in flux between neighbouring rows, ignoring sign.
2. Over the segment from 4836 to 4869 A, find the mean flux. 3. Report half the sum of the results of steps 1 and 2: 3.28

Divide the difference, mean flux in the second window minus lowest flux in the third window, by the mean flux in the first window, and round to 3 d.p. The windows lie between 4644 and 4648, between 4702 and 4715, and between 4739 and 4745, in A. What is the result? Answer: 0.068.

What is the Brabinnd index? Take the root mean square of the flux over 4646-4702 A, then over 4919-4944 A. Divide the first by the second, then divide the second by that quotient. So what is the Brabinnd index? 6.2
